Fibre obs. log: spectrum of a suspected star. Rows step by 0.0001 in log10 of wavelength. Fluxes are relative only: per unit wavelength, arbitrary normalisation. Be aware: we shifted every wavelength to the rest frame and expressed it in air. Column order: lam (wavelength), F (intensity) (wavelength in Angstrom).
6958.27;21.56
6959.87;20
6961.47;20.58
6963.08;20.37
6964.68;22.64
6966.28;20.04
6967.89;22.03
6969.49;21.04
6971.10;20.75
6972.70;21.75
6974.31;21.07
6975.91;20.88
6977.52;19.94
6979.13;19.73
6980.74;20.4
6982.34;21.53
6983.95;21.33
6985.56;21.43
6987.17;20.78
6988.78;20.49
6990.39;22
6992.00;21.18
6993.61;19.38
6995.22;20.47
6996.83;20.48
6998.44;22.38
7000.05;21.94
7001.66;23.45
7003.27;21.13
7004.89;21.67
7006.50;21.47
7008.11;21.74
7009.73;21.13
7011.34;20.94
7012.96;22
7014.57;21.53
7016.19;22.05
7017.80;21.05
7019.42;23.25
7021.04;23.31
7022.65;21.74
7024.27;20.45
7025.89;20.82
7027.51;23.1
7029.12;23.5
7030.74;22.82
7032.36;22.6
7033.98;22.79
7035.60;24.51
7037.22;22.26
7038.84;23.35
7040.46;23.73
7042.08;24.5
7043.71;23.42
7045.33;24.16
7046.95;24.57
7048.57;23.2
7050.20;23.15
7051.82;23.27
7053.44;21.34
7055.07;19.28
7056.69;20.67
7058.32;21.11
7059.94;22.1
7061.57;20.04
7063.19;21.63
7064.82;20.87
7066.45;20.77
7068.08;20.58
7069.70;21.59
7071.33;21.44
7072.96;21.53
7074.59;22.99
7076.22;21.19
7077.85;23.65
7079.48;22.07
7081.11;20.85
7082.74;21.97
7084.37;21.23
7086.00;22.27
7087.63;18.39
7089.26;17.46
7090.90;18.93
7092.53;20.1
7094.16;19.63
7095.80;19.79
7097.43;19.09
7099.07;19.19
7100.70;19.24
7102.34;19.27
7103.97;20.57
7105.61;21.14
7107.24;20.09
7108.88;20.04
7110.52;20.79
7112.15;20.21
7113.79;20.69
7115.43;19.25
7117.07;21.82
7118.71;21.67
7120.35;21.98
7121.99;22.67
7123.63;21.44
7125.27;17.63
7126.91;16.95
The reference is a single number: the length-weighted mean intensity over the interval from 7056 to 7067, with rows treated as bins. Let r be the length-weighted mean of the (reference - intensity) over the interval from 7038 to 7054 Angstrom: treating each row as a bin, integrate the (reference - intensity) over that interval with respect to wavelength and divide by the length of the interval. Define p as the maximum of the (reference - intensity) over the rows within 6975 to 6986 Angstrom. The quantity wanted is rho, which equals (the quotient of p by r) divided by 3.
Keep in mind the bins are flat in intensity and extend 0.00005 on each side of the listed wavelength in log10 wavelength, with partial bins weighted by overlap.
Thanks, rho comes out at -0.2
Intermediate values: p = 1.30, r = -2.5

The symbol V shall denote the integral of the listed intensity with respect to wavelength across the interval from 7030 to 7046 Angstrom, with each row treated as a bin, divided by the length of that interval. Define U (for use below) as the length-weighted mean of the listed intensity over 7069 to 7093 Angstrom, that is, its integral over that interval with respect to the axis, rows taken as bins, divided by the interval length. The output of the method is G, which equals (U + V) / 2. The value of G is 22.2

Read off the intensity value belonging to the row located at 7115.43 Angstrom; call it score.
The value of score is 19.25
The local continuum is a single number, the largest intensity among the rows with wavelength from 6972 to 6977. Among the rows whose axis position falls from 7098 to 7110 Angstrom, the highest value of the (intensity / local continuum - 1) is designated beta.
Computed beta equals -0.028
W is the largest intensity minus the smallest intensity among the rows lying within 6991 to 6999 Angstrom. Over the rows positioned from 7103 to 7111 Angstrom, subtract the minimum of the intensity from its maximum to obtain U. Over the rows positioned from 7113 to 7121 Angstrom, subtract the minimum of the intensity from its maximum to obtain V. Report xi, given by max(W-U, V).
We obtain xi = 2.7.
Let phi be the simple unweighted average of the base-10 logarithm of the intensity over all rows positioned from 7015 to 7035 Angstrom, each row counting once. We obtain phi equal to 1.35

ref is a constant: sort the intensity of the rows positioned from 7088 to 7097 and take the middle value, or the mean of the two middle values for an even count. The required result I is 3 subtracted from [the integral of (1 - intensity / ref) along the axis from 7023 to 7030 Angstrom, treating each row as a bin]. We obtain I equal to -3.83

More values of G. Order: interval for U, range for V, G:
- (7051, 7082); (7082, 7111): 20.7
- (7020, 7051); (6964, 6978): 22.1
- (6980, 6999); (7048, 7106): 20.9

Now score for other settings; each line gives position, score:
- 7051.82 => 23.27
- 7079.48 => 22.07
